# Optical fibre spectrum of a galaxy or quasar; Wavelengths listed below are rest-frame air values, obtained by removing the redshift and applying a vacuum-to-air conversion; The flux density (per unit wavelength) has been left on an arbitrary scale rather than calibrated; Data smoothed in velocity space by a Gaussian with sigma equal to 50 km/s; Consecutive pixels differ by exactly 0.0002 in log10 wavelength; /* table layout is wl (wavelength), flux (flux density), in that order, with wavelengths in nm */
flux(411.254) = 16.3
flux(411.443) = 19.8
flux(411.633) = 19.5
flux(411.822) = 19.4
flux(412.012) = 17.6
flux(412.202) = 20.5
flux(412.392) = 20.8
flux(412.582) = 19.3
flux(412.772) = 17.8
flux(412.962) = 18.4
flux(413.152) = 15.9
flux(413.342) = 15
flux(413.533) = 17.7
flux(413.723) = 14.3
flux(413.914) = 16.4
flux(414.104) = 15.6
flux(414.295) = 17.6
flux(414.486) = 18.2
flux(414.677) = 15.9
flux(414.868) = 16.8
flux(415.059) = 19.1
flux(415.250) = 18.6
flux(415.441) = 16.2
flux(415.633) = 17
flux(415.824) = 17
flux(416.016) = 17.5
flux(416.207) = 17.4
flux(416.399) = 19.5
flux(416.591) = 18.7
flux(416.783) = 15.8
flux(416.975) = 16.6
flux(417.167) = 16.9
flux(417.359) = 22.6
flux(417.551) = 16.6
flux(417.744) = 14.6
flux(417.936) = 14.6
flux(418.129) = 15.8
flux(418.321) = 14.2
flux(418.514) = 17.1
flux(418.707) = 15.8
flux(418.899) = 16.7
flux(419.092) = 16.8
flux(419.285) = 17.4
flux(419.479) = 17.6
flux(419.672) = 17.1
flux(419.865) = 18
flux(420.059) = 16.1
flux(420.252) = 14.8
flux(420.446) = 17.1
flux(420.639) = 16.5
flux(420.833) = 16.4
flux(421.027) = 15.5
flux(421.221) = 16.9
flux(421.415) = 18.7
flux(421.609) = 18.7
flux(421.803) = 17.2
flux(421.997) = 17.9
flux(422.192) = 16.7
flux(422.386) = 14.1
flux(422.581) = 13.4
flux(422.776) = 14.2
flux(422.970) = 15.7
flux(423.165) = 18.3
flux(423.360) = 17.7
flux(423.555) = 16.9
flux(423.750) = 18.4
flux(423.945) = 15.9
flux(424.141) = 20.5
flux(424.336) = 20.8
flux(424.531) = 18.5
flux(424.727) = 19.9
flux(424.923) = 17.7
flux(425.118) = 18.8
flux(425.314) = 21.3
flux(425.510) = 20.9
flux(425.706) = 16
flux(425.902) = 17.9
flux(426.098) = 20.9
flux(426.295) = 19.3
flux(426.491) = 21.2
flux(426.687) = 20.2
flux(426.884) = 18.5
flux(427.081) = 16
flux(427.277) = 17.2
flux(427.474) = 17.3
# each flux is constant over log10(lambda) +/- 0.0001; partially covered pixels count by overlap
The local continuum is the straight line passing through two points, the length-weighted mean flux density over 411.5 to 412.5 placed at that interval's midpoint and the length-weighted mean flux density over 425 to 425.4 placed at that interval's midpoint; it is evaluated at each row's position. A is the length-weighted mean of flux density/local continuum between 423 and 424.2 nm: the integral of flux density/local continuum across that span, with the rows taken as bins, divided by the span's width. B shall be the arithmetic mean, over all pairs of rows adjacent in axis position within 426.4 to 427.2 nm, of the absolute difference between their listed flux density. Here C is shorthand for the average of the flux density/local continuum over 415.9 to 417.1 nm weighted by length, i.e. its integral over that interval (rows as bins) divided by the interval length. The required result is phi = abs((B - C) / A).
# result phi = 0.94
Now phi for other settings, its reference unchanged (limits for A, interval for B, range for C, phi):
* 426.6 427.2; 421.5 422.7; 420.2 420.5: 0.59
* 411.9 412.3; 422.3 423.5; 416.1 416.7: 0.31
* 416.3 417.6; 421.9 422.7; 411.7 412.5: 0.54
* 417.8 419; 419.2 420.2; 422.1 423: 0.17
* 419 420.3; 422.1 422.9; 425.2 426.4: 0.46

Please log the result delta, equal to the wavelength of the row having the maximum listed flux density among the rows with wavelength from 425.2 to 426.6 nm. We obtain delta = 425.314 nm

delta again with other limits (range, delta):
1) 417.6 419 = 418.514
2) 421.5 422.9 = 421.609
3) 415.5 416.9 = 416.399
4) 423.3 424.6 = 424.336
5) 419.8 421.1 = 419.865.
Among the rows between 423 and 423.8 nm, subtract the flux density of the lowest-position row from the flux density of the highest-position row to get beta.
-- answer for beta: 0.1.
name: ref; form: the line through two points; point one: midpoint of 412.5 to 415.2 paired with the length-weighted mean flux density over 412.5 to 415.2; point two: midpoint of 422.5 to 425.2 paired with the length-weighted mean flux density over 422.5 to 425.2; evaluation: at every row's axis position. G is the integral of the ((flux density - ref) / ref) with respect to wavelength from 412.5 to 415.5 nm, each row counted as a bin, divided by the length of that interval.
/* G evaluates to 0.00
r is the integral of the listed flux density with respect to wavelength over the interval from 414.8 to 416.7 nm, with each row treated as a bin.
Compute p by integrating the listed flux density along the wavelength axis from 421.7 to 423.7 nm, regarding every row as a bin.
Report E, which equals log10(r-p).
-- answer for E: 0.1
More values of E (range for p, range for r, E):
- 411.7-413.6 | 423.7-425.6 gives 0.3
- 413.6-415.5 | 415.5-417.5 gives 0.6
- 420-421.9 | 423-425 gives 0.7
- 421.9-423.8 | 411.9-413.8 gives 0.5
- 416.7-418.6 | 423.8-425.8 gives 0.8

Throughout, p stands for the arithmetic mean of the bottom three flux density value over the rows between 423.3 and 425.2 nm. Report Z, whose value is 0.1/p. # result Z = 0.0059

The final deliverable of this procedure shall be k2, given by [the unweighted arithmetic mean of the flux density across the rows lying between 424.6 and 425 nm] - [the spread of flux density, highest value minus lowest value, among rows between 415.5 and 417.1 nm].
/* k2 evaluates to 15.1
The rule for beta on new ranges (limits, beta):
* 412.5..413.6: -1.6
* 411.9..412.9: 0.2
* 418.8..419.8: 0.4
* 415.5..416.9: -1.2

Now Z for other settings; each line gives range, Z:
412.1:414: 0.0066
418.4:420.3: 0.0064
